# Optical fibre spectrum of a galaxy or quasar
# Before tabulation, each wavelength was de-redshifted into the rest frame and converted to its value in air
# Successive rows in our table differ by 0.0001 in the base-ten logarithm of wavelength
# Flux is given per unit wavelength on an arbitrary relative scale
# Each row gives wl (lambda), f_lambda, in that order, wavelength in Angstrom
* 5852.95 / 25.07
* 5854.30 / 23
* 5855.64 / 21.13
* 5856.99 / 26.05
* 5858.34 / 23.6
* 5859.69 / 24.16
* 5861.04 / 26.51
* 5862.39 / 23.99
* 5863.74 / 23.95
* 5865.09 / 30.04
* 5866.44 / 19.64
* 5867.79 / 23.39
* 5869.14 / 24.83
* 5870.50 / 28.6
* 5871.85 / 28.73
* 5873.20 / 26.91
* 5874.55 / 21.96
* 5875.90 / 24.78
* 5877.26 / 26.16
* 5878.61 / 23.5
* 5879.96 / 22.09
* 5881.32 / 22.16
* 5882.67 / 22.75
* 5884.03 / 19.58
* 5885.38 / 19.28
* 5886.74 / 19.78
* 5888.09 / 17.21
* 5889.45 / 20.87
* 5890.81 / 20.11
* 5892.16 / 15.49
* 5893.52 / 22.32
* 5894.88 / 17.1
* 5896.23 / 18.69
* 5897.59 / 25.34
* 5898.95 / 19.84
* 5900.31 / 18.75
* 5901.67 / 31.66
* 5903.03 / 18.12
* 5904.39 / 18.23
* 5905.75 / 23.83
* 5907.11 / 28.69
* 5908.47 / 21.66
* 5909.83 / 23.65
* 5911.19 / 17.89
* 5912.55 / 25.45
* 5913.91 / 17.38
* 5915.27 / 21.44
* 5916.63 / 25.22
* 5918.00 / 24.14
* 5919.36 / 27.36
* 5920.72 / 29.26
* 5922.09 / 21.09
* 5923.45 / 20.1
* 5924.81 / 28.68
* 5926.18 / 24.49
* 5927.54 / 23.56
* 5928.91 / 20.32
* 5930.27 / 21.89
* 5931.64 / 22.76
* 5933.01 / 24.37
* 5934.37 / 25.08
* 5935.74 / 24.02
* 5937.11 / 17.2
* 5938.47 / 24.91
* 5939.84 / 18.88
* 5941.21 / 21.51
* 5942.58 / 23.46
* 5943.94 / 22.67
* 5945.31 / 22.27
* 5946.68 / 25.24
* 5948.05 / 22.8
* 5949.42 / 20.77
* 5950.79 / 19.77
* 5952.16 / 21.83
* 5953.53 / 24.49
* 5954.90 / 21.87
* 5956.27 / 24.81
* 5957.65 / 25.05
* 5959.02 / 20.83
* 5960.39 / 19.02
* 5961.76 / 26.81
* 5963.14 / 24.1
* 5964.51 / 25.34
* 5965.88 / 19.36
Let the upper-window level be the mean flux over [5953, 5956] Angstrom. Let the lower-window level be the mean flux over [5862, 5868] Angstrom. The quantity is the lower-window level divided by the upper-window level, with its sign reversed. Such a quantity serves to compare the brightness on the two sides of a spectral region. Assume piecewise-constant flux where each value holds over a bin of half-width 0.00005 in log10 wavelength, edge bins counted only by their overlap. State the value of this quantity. -1.04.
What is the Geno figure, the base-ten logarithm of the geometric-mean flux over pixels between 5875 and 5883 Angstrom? 1.37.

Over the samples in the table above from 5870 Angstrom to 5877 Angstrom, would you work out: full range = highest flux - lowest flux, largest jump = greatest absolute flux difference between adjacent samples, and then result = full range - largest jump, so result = 1.8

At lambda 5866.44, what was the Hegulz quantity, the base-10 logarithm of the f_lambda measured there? 1.29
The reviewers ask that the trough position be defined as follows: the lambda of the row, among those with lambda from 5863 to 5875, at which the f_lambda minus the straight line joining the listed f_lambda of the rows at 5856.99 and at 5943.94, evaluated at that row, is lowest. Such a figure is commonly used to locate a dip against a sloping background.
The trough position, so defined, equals 5866.44 Angstrom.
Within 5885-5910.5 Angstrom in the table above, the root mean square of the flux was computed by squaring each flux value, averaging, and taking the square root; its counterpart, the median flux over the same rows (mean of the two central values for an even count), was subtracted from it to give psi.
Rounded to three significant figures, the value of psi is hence 1.62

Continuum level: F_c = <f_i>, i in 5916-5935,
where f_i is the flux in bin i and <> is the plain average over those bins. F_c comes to 24.2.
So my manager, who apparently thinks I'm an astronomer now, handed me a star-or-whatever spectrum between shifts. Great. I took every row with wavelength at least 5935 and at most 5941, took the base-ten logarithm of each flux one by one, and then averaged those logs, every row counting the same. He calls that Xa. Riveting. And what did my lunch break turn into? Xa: 1.32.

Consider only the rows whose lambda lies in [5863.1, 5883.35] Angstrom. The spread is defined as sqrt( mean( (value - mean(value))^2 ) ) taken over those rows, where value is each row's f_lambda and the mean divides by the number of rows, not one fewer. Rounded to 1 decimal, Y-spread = 2.8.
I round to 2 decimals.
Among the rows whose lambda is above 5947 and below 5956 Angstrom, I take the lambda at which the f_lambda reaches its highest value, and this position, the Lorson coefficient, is 5953.53 Angstrom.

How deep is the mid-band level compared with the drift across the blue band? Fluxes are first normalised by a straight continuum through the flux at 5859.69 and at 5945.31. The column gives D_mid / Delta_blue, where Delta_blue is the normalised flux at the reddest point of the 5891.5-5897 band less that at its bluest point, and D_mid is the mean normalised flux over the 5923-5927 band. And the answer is 8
